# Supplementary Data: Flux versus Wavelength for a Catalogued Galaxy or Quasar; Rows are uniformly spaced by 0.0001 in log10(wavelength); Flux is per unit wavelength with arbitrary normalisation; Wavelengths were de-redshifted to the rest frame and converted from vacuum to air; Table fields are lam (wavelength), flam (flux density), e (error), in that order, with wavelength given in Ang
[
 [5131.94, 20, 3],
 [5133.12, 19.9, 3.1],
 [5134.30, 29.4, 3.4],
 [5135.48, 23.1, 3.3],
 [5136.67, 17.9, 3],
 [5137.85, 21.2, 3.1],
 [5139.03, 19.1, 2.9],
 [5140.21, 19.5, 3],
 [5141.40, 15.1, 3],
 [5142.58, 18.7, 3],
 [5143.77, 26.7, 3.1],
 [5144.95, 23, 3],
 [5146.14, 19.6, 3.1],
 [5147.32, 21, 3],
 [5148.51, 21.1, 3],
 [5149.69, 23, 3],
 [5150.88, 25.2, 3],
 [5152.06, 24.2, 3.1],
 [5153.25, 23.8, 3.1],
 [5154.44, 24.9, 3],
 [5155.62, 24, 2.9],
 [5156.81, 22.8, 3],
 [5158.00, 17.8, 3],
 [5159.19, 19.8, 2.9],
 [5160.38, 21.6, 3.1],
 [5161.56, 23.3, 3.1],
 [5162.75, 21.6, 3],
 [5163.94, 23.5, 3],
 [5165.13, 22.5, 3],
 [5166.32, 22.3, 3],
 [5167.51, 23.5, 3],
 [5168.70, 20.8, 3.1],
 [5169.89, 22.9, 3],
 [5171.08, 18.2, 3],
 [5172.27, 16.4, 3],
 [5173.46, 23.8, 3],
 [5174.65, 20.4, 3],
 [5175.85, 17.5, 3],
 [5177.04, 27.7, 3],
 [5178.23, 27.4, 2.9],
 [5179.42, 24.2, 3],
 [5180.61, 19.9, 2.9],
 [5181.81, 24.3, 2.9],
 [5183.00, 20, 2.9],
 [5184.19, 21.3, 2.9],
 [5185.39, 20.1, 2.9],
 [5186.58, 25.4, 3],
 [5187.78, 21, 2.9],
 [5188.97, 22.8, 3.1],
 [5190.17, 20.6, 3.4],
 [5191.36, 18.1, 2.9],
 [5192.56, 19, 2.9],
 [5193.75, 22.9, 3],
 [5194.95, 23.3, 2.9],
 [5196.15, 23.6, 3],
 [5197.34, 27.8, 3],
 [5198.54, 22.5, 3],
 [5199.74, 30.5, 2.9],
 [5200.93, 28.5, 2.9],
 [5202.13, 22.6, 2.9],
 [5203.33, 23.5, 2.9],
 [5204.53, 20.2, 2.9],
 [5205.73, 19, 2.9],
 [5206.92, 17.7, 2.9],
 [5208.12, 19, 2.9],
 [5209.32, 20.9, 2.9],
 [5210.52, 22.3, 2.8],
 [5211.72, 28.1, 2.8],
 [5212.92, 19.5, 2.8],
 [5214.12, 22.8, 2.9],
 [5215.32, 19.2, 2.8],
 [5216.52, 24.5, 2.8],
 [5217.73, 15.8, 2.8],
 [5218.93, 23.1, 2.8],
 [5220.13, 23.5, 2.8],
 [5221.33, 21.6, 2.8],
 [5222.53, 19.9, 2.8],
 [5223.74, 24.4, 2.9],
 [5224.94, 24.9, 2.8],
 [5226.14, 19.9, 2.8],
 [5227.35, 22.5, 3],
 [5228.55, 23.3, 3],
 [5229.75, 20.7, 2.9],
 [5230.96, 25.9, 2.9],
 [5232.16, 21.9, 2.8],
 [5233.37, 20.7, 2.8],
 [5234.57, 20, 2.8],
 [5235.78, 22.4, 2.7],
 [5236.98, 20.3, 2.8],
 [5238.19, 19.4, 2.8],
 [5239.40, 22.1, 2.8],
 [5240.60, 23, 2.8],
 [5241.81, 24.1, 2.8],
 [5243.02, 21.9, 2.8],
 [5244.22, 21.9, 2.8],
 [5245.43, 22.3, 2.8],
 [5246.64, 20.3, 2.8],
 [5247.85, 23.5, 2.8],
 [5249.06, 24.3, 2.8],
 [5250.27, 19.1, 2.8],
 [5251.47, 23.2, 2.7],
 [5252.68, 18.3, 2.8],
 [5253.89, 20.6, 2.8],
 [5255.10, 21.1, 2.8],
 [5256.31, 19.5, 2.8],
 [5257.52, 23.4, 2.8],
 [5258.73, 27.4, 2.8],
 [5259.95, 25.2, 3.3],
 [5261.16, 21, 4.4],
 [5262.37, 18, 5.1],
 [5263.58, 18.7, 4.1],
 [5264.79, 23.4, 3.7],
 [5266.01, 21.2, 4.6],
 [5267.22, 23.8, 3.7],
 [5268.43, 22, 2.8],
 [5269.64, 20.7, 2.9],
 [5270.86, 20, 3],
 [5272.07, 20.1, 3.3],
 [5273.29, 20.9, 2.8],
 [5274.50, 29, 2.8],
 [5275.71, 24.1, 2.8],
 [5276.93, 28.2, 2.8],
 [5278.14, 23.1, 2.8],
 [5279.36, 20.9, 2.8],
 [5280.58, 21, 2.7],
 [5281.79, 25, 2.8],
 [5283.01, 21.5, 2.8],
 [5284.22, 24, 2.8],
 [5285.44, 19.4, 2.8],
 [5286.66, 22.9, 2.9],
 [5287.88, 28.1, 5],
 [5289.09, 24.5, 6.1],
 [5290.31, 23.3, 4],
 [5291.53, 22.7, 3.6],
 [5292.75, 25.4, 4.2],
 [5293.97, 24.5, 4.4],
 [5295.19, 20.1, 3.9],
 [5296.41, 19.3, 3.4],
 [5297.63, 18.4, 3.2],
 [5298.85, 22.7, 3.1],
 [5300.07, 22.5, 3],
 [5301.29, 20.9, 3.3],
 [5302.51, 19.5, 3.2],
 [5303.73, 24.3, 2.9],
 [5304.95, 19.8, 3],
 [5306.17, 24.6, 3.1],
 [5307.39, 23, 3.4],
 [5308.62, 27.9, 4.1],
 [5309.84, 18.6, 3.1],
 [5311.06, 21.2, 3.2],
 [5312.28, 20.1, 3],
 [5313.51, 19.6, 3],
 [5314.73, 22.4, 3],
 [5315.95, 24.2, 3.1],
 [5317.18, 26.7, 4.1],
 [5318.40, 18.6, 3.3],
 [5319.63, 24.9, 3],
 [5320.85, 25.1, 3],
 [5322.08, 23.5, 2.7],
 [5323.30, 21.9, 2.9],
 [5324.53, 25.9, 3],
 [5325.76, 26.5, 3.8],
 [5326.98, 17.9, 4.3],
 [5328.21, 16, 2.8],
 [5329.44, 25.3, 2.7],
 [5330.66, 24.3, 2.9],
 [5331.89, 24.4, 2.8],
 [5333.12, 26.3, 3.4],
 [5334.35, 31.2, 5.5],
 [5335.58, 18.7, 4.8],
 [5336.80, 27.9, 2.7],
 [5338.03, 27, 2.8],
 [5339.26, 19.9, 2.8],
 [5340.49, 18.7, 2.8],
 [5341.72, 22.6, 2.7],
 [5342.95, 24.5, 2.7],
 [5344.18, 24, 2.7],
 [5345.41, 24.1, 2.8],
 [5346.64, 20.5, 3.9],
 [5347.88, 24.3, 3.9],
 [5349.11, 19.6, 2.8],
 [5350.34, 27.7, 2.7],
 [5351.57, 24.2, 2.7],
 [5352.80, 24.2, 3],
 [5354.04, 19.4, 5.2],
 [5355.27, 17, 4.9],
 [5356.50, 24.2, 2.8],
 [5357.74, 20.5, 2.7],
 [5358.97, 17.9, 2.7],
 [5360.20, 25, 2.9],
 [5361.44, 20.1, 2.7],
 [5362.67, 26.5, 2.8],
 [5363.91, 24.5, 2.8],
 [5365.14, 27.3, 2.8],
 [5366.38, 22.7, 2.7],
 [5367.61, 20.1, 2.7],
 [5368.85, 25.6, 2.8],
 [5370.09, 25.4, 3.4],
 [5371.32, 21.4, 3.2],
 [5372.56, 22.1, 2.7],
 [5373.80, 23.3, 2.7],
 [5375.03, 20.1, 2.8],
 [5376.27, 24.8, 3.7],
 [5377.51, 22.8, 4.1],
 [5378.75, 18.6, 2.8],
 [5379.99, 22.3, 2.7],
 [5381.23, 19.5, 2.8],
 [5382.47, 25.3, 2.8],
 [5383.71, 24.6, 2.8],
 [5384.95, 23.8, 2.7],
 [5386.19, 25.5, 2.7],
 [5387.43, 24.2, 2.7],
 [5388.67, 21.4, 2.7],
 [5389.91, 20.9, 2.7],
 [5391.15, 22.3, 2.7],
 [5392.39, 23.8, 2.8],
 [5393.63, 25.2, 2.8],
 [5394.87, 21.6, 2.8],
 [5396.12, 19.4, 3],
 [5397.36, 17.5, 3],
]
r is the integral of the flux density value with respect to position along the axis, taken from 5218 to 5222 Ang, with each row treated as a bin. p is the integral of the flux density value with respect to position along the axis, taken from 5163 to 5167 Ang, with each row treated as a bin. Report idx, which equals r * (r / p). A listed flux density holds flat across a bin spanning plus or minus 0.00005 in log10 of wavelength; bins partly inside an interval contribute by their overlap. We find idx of 87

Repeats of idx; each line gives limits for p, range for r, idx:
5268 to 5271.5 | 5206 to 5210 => 82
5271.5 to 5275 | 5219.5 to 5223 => 72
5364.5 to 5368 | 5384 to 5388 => 116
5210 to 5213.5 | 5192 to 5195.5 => 71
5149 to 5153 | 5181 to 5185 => 78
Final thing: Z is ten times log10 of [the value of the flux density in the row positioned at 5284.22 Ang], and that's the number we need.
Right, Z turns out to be 13.8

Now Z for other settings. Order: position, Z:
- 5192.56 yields 12.8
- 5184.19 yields 13.3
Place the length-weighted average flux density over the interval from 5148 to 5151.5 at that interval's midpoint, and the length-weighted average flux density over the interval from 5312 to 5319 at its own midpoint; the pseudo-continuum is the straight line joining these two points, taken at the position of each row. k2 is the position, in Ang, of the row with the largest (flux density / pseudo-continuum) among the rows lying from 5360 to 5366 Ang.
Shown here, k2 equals 5365.14 Ang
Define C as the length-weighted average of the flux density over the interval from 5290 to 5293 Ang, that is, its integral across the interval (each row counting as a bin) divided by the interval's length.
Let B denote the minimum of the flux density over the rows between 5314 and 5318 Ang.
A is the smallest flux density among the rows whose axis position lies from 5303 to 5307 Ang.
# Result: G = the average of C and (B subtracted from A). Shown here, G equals 10.5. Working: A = 19.8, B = 22.4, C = 23.6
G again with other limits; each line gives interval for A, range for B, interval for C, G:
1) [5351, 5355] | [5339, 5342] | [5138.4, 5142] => 9.3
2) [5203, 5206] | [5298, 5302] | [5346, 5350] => 10.0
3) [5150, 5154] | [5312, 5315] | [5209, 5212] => 13.9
